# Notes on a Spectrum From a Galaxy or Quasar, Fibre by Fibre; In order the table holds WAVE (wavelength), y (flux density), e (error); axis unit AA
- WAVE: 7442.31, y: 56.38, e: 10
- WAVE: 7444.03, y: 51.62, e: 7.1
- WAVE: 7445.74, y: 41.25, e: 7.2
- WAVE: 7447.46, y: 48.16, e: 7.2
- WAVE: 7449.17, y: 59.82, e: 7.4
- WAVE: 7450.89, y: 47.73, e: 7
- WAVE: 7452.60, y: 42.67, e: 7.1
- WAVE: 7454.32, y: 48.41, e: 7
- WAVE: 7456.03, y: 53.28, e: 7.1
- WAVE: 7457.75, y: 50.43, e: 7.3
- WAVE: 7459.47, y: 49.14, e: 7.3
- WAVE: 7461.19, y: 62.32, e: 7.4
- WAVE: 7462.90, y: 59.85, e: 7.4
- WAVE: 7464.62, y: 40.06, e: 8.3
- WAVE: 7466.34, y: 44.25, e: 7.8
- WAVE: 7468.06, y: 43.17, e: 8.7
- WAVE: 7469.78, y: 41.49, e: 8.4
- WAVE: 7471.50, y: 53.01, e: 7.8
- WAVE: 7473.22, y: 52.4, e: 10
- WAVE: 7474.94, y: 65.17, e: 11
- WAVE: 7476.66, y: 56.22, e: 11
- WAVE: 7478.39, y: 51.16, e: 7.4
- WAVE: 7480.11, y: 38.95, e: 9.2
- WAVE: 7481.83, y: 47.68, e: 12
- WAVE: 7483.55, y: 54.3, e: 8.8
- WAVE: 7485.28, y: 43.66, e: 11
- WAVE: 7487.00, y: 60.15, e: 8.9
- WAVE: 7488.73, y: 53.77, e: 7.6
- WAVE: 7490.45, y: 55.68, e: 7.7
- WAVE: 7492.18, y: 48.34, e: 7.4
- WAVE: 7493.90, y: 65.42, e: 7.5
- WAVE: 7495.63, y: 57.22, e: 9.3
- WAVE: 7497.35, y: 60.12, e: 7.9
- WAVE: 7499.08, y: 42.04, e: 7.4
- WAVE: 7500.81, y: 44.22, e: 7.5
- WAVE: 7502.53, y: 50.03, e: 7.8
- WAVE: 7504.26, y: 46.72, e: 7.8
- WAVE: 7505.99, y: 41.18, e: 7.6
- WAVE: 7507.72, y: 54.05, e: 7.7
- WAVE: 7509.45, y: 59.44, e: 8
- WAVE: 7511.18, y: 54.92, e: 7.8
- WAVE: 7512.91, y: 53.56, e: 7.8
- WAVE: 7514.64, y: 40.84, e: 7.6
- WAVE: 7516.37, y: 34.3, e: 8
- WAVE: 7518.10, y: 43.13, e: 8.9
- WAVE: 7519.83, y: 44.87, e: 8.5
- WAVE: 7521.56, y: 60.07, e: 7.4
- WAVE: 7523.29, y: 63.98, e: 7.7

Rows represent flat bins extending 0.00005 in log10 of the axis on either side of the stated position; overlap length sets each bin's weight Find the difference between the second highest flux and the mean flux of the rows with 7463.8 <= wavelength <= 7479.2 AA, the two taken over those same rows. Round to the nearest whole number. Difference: 7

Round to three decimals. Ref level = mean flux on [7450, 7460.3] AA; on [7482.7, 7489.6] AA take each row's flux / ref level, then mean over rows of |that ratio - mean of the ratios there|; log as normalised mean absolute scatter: 0.096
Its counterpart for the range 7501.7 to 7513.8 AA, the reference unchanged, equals 0.096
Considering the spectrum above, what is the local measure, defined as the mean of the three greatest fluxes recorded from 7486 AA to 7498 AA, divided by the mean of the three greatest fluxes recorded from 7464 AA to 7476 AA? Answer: 1.09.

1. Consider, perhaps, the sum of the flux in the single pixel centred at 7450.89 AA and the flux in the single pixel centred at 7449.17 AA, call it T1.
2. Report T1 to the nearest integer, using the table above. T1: 108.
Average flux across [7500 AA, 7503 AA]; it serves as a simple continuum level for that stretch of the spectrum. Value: 47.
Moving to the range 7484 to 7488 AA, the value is 52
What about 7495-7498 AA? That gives 59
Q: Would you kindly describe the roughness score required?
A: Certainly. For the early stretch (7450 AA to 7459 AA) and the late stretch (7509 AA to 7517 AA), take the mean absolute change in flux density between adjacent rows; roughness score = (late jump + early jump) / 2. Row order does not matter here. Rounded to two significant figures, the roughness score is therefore 5.5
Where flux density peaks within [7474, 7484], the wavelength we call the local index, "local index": 7474.94 AA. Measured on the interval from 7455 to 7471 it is 7461.19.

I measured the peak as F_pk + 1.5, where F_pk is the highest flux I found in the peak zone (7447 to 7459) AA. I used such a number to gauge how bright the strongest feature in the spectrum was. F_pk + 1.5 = 61.3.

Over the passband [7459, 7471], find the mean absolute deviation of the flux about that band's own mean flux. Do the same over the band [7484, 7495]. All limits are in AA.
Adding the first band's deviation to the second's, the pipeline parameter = 13.2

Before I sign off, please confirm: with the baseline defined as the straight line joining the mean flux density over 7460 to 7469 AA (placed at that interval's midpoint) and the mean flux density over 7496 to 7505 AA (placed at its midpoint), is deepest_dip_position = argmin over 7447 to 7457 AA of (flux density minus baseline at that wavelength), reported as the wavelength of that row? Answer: 7452.60 AA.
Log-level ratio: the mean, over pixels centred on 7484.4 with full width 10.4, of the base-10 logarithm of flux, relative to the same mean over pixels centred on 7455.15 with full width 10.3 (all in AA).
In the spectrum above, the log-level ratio 1.00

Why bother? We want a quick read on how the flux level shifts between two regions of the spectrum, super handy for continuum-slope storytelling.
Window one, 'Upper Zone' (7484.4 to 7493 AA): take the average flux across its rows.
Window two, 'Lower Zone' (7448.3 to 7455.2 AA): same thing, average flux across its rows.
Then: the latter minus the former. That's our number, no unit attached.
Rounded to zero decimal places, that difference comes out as -3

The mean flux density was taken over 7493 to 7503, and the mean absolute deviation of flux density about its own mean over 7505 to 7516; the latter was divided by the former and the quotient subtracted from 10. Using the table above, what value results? 9.879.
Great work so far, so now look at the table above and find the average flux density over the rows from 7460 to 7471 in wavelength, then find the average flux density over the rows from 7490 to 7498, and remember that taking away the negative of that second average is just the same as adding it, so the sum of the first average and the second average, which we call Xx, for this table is 106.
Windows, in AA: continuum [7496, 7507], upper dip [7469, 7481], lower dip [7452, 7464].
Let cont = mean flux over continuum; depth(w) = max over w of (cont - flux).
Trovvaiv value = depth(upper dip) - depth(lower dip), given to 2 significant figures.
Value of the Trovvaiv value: 3.7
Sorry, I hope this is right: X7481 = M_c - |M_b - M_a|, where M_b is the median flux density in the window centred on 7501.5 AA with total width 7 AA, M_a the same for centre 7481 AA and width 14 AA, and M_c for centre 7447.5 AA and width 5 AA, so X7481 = 41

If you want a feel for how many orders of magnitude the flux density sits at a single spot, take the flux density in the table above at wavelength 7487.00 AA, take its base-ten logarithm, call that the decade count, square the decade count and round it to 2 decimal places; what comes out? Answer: 3.17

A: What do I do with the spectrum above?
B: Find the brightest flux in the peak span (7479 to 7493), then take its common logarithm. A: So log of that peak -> 1.78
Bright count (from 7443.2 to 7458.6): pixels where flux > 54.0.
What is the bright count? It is 1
